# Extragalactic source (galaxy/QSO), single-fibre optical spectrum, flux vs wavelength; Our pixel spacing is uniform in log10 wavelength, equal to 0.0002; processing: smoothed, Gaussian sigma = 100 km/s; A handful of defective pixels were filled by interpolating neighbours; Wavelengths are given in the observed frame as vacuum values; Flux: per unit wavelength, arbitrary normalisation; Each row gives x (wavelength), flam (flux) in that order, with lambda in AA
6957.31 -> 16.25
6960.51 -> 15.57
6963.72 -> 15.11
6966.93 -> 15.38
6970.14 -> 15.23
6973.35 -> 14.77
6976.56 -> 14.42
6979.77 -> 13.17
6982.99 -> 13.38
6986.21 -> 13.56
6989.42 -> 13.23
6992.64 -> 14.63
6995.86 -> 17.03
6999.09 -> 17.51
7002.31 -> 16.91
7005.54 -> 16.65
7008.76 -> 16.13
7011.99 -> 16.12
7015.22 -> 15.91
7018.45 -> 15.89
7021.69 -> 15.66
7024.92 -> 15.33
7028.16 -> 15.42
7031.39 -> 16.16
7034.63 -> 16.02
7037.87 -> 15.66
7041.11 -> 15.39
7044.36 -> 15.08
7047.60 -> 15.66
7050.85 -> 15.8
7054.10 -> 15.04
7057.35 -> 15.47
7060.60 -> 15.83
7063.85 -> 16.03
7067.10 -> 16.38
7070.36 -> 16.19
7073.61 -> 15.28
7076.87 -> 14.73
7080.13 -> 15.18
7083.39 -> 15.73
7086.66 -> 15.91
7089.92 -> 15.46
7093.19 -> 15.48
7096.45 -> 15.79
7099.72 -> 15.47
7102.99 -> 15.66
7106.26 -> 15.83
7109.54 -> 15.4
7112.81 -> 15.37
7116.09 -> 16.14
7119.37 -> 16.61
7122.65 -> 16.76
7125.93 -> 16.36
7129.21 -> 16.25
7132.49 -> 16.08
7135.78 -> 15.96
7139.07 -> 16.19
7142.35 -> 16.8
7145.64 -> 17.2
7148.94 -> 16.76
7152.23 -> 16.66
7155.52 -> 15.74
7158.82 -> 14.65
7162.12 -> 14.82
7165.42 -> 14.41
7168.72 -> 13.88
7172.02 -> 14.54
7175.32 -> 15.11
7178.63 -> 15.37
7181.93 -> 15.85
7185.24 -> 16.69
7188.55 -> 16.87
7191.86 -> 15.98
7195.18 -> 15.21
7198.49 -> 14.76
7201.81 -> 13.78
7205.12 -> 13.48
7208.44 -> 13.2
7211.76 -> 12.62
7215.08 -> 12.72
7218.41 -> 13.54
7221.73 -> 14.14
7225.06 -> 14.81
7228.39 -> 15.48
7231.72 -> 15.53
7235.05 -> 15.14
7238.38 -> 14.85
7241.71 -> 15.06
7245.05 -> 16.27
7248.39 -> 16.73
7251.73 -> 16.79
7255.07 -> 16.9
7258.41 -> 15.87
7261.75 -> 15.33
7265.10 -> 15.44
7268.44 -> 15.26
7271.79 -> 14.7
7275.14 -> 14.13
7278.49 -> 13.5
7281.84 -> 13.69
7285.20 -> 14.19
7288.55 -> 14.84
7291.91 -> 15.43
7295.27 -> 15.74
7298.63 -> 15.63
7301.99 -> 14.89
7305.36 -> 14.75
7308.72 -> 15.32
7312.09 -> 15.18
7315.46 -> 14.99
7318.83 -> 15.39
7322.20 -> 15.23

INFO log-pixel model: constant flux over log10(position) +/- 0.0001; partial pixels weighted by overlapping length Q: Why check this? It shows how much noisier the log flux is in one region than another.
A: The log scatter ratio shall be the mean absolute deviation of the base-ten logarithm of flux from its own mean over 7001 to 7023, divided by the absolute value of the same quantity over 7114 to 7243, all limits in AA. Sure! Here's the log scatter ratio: 0.3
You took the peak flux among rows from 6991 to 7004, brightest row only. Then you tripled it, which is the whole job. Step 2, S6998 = 52.5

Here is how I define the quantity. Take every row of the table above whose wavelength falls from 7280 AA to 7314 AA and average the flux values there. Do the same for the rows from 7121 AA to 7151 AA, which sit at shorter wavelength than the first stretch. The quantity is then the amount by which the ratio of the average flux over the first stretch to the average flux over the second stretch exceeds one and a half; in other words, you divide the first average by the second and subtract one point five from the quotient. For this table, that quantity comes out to -0.59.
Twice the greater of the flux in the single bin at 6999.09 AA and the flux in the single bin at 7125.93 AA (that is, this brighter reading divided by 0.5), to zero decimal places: 35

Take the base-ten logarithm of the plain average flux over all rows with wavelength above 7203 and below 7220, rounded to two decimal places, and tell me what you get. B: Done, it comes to 1.12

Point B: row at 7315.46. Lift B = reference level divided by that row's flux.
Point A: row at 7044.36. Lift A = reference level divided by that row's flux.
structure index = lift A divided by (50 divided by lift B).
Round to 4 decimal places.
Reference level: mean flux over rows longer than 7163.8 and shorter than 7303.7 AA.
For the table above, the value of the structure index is 0.0198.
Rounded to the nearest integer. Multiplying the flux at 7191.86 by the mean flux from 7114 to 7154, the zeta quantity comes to 263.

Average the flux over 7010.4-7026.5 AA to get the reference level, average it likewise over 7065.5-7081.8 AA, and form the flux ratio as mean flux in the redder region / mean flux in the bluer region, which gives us 0.99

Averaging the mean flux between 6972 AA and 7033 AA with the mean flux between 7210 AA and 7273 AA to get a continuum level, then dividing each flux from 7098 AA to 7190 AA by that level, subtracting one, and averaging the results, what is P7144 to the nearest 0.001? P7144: 0.039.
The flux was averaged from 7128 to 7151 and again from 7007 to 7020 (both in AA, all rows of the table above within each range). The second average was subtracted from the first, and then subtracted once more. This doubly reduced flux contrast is -15.6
